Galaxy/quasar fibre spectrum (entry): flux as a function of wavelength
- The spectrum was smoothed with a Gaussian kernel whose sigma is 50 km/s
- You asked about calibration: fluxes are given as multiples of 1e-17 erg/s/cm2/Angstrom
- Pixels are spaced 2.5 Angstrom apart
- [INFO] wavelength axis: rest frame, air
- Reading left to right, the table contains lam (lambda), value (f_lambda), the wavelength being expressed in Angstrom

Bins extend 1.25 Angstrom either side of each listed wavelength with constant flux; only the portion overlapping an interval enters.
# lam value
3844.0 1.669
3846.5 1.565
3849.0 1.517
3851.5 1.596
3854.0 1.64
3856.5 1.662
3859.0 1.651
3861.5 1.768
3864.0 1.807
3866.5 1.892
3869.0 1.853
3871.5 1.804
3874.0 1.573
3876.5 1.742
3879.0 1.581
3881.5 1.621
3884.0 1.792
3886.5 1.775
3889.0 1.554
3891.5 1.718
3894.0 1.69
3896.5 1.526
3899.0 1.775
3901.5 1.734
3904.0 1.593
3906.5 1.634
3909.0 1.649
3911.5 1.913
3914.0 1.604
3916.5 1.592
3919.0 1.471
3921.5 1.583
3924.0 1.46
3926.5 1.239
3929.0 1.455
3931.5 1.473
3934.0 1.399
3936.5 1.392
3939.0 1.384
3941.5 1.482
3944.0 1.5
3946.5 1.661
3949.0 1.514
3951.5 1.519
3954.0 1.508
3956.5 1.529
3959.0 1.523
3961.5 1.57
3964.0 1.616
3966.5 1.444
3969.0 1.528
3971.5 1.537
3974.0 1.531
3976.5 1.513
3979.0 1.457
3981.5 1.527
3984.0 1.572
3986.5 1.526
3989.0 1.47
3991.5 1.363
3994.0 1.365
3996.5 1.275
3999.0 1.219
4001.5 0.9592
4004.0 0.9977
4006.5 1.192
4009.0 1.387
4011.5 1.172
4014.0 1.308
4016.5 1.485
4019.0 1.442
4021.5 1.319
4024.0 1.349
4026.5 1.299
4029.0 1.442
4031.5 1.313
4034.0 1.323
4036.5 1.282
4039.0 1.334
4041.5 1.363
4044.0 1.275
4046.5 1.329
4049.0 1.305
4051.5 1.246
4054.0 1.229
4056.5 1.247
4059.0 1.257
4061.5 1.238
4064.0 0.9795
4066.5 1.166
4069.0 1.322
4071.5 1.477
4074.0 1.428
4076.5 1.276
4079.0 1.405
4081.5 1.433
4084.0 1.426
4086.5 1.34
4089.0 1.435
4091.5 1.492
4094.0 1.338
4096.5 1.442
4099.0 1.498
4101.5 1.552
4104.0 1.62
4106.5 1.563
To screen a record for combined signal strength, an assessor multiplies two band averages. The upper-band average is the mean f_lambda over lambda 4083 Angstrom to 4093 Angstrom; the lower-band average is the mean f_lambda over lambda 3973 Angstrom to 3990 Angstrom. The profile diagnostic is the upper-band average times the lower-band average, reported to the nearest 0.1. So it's 2.2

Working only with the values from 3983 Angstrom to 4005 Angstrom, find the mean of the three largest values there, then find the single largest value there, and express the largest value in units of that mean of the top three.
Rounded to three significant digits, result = 1.03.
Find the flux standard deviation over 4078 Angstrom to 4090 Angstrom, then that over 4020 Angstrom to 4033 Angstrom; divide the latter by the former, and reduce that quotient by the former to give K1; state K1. 1.41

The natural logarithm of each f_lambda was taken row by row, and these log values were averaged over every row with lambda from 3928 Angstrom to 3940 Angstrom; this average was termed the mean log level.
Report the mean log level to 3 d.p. 0.351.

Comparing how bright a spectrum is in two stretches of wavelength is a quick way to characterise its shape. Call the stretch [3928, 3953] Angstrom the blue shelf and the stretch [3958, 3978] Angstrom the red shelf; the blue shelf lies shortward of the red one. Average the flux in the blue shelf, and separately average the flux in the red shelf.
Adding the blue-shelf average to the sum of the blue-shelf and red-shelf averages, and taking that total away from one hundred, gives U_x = 95.5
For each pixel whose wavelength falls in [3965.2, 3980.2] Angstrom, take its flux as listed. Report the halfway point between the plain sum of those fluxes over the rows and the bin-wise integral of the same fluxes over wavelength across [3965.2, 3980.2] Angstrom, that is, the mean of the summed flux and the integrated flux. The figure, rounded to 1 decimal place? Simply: 15.8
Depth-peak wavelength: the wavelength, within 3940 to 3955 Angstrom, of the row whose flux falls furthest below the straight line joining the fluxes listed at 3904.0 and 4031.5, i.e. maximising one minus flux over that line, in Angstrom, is 3941.5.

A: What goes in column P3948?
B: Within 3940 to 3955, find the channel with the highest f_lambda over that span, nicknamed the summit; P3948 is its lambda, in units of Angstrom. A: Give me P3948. 3946.5 Angstrom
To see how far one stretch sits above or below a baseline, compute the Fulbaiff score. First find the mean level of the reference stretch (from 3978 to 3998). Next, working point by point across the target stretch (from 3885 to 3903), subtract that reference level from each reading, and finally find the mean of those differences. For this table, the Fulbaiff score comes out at 0.24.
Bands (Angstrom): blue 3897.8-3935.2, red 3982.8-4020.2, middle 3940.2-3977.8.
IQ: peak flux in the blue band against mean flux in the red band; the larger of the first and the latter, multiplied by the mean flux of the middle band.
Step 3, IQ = 2.93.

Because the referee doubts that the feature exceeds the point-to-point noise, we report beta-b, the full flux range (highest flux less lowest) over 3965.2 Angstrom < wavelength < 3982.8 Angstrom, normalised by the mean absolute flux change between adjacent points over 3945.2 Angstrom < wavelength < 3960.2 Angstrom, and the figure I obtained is 2.4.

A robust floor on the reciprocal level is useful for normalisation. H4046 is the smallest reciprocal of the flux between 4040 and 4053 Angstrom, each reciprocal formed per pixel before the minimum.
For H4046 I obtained 0.734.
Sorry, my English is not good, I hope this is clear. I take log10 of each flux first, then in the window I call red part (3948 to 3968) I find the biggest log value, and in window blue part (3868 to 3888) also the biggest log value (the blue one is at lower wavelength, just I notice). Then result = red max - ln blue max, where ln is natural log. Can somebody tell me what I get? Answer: 1.53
